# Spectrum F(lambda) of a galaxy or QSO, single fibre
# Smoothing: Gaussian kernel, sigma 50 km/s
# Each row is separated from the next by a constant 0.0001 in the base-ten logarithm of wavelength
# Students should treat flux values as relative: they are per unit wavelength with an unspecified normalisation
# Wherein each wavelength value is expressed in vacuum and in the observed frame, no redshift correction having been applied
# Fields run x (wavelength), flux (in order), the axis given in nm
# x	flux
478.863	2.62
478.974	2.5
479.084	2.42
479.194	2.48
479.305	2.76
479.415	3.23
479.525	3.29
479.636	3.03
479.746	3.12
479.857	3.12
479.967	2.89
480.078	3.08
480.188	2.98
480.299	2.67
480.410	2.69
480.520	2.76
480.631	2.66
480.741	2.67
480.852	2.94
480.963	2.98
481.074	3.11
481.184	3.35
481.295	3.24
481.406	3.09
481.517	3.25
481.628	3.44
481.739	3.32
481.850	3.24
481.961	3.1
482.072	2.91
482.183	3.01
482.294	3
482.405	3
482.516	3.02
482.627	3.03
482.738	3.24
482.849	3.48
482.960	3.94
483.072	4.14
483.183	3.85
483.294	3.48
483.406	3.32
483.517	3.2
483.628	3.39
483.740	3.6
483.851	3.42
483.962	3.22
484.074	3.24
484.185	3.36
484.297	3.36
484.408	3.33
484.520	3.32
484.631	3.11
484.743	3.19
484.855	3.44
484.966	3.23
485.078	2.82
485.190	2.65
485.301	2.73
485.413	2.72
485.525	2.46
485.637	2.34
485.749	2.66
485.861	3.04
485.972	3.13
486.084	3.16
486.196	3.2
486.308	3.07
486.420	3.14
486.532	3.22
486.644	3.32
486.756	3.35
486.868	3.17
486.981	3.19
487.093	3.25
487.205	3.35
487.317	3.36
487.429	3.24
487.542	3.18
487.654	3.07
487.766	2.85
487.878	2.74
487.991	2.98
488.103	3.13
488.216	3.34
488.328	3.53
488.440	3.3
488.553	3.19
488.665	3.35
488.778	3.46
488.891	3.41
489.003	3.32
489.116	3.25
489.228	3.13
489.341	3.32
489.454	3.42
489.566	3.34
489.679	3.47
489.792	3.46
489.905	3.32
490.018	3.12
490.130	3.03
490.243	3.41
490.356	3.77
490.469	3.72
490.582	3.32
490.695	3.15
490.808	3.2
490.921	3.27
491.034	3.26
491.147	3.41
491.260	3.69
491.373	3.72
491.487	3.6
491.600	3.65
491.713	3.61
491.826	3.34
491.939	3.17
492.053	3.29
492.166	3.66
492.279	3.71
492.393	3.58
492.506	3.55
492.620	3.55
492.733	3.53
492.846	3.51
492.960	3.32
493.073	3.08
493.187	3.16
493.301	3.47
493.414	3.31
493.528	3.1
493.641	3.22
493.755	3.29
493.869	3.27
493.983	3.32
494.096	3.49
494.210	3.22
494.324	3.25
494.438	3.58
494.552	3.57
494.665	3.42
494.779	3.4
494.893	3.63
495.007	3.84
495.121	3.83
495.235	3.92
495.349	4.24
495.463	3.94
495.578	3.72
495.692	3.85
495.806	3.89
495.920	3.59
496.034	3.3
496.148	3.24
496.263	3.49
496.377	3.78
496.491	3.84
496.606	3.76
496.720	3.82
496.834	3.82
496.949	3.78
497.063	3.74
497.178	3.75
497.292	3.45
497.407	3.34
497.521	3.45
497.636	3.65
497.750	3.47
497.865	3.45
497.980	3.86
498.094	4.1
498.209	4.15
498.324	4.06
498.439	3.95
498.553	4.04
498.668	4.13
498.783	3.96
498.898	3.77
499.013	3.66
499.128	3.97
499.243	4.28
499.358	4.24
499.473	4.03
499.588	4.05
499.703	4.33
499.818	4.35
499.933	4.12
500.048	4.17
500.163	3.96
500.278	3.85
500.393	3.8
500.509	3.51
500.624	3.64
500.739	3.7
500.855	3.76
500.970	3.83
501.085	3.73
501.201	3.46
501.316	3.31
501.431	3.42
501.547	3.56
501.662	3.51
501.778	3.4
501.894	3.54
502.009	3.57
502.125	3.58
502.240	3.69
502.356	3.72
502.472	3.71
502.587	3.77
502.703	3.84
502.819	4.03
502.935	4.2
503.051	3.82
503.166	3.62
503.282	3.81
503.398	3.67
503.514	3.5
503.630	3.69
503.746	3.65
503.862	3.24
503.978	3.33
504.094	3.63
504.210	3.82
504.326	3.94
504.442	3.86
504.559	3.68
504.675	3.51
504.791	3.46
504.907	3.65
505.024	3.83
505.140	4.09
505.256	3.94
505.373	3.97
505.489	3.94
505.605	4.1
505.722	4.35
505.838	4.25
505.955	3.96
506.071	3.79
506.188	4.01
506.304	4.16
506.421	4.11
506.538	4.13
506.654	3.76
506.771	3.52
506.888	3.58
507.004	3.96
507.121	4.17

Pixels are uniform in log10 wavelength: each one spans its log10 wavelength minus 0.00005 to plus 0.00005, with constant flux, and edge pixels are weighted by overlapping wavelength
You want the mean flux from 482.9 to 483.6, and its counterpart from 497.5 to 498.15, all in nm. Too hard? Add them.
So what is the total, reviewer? 7.32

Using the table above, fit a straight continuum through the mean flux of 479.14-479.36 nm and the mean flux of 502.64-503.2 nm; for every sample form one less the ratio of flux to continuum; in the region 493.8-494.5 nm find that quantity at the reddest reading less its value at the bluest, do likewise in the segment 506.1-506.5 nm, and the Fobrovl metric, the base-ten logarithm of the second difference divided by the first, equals -0.6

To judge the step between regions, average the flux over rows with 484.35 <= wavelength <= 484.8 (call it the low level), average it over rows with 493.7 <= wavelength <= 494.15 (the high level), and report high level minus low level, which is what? 0.11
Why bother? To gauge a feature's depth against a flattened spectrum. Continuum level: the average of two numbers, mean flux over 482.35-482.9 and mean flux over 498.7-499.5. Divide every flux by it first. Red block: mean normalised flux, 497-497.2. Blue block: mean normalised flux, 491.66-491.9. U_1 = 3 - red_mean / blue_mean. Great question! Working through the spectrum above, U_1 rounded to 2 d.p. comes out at 1.92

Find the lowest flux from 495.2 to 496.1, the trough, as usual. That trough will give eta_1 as 3.3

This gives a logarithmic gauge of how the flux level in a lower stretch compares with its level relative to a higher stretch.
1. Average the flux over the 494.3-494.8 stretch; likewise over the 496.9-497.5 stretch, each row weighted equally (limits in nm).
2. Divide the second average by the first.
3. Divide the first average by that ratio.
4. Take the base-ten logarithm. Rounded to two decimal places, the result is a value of 0.52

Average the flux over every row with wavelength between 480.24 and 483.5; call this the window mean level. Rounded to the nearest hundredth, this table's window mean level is 3.17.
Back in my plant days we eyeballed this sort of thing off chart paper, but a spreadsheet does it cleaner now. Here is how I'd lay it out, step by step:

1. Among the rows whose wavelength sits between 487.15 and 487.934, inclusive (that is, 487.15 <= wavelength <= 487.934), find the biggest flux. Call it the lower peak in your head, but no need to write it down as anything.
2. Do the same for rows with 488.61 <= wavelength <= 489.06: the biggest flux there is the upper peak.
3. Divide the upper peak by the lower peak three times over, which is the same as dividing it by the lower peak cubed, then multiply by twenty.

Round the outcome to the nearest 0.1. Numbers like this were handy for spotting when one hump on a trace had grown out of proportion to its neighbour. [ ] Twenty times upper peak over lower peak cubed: 1.8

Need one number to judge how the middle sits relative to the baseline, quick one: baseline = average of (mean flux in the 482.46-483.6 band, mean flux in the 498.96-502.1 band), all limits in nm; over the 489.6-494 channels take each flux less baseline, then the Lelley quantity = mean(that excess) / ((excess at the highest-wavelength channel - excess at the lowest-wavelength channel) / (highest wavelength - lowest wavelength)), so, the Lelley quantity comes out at 6.8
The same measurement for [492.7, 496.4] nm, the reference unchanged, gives -1.9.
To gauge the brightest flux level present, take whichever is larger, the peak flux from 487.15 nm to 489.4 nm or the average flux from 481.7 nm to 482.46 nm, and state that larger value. 3.5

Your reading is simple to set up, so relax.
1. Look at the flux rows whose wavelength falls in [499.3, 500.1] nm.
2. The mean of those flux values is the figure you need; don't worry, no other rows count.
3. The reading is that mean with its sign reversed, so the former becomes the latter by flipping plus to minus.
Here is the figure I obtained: -4.2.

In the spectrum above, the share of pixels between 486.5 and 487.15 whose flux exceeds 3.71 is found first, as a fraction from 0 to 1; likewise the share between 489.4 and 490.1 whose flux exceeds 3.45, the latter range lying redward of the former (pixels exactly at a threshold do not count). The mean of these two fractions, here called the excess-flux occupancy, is 0.2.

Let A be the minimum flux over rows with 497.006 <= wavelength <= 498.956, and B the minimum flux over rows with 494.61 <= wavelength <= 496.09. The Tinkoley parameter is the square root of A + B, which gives 2.577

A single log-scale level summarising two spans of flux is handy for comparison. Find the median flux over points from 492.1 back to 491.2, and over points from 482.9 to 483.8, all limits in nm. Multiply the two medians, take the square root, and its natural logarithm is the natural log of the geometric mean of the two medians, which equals 1.27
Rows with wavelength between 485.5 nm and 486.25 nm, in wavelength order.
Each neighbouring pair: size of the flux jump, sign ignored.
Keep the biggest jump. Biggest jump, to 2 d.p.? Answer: 0.38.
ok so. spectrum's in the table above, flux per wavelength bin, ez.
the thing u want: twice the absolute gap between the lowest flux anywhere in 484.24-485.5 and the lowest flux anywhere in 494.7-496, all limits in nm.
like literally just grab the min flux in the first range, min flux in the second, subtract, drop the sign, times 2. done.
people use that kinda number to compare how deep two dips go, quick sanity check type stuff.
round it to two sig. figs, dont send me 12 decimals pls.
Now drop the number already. 1.5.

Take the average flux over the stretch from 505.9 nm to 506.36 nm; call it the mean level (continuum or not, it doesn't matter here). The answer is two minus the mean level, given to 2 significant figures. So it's -2.0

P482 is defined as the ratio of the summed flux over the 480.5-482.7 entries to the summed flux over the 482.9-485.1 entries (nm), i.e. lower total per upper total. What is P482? 0.899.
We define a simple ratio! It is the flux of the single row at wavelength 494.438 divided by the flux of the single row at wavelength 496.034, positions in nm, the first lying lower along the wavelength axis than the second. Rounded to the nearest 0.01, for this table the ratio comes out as 1.08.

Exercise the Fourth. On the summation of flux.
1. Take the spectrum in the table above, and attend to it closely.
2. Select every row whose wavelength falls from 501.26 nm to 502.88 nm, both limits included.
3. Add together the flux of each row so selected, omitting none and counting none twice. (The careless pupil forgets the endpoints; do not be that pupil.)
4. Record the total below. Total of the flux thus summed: 51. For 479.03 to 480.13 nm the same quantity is 29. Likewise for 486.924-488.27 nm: 38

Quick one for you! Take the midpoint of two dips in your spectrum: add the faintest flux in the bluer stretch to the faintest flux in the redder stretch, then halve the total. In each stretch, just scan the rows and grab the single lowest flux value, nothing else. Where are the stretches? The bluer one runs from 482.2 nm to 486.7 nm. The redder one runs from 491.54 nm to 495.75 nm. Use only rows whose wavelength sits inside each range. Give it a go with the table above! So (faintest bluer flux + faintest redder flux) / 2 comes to 2.71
